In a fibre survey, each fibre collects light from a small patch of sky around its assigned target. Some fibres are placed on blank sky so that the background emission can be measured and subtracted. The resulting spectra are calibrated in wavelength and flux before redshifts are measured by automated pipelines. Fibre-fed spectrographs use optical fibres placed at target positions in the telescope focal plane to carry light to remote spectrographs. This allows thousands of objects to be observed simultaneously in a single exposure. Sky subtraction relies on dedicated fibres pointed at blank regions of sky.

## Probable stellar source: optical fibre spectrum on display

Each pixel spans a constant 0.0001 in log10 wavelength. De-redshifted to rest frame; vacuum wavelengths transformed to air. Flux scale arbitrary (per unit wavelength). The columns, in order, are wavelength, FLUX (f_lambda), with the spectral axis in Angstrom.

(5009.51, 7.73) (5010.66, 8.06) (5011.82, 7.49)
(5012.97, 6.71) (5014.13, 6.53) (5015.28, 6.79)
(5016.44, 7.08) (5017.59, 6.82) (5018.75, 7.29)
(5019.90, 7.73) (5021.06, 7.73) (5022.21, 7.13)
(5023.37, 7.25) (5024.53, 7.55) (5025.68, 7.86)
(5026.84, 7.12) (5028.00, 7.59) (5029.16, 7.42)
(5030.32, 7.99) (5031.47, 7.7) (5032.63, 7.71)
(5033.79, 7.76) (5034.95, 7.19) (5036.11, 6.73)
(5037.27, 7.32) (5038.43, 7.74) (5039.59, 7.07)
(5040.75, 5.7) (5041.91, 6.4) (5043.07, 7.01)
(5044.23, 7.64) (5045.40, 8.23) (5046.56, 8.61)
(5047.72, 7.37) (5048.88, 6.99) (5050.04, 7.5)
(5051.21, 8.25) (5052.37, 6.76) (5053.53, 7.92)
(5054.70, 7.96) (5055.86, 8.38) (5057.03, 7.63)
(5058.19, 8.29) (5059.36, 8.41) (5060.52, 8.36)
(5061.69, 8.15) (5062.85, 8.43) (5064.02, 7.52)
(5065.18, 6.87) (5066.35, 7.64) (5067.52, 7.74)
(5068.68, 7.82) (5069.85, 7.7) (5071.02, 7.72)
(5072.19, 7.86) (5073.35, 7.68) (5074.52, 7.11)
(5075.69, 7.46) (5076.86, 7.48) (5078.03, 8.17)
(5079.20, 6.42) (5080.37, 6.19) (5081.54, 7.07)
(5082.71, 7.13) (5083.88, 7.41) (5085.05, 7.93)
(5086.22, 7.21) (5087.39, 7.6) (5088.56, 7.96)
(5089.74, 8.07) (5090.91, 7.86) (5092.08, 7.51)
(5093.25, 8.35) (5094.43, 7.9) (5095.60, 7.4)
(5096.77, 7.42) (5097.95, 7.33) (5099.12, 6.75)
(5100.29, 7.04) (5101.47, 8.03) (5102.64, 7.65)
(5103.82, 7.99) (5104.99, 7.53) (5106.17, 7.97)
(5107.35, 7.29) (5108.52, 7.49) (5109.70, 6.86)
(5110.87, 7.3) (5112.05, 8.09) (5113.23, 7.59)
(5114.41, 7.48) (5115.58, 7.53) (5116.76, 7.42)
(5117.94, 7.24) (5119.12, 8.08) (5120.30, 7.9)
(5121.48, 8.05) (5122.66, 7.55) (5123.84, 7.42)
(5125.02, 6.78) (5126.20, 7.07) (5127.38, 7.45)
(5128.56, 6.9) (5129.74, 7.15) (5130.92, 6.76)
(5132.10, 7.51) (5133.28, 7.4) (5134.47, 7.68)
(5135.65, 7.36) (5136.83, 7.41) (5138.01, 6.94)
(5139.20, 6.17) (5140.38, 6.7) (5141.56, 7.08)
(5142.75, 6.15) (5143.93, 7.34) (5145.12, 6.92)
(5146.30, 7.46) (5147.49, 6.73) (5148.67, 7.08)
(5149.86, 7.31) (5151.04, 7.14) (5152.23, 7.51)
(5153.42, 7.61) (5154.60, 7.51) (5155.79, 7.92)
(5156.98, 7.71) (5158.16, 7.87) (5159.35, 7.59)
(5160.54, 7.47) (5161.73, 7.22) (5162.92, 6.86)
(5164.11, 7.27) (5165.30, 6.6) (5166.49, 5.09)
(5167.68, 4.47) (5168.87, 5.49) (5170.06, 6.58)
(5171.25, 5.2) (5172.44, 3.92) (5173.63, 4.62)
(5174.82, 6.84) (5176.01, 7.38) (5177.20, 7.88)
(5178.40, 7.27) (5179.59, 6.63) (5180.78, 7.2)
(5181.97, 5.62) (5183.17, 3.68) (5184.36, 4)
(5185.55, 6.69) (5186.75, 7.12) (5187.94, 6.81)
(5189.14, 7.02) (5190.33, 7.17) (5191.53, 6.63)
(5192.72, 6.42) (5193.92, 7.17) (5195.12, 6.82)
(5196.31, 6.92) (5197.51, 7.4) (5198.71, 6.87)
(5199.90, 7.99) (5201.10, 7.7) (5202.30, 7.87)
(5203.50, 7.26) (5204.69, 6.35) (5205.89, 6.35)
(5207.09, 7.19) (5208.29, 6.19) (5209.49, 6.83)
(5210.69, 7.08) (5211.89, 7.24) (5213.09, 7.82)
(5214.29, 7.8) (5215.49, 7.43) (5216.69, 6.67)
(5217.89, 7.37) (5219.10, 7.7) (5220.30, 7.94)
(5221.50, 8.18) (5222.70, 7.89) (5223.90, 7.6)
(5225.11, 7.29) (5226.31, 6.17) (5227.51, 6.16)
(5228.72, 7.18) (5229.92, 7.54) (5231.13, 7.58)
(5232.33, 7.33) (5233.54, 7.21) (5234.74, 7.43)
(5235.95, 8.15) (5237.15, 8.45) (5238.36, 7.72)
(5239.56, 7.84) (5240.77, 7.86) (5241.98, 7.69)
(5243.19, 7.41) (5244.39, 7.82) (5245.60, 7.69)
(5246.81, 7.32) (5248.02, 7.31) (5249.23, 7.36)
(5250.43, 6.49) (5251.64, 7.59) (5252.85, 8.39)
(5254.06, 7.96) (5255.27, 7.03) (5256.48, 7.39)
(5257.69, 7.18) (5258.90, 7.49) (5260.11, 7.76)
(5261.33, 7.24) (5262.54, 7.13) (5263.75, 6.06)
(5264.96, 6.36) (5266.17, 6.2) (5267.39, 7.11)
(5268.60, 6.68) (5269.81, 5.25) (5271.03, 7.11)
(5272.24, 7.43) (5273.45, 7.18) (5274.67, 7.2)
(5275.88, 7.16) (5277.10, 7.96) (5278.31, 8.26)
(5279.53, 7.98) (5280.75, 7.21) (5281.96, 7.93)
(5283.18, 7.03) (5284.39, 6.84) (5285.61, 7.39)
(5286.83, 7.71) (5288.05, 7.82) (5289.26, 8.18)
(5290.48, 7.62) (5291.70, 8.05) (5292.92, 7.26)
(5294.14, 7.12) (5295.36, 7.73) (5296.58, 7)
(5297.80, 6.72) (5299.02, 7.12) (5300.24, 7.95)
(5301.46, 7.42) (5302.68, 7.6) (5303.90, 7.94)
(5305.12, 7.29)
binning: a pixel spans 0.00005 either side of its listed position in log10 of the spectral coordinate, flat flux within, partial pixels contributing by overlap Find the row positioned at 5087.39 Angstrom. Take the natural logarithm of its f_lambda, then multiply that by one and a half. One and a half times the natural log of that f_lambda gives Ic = 3.04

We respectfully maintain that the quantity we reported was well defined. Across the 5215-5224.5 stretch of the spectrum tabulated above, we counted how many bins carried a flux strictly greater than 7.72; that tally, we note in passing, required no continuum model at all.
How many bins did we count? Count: 3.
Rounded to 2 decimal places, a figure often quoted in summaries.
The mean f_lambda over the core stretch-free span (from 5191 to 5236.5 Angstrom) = 7.23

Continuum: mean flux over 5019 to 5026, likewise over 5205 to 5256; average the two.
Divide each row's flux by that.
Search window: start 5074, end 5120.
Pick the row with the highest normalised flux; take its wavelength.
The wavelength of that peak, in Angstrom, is 5093.25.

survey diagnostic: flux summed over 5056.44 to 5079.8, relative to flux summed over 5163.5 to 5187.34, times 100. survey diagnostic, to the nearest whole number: 129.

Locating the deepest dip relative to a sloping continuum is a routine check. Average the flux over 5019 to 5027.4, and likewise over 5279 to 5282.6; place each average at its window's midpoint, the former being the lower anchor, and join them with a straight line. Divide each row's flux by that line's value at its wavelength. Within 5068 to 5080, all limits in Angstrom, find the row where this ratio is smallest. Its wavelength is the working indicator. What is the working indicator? 5079.20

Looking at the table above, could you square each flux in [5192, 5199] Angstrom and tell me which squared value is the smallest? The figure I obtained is 41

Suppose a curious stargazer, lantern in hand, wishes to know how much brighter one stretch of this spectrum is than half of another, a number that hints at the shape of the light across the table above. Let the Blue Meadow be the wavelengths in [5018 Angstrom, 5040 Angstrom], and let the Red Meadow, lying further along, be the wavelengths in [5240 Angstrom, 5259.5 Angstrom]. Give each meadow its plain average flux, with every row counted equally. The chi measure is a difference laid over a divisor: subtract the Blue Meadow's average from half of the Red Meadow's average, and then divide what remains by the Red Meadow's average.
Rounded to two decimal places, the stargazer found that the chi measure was -0.50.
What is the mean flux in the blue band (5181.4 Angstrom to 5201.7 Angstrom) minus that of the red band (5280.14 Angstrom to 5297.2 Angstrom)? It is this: -0.90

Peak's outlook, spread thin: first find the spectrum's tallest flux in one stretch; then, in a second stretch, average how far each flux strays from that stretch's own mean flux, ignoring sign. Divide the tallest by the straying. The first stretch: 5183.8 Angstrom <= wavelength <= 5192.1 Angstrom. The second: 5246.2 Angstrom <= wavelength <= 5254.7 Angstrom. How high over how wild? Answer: 17.0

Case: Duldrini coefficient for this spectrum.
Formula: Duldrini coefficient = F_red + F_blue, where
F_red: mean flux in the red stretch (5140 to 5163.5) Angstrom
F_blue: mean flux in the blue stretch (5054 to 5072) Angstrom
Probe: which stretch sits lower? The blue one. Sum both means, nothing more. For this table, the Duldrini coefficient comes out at 15.2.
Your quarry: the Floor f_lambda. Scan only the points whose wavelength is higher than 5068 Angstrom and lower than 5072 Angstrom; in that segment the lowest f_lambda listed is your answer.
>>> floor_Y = 7.7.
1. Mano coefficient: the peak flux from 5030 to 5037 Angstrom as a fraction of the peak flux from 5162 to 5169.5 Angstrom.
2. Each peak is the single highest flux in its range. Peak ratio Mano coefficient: 1.10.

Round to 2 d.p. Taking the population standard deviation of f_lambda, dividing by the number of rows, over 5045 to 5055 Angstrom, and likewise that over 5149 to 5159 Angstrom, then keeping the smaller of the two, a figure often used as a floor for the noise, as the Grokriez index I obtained 0.25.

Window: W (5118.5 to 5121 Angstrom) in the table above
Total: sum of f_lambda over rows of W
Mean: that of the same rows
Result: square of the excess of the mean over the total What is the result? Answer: 64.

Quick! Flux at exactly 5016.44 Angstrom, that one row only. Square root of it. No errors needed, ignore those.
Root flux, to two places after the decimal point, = 2.66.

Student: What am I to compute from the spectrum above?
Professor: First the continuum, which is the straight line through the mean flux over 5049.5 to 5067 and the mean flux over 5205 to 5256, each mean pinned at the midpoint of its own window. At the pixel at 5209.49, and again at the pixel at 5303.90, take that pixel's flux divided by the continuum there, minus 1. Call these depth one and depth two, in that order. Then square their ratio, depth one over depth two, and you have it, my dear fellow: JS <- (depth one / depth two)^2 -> 1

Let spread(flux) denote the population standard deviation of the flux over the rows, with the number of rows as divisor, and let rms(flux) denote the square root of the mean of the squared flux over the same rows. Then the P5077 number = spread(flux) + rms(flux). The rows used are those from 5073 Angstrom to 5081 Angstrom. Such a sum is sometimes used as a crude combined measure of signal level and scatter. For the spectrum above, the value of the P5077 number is 7.89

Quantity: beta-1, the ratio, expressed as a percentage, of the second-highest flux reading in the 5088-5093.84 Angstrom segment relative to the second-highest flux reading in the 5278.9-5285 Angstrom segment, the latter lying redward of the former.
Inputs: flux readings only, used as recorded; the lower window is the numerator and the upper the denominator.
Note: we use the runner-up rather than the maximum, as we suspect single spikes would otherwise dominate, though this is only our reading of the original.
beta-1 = 102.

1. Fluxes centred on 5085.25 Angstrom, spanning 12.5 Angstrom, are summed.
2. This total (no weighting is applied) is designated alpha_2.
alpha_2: 81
